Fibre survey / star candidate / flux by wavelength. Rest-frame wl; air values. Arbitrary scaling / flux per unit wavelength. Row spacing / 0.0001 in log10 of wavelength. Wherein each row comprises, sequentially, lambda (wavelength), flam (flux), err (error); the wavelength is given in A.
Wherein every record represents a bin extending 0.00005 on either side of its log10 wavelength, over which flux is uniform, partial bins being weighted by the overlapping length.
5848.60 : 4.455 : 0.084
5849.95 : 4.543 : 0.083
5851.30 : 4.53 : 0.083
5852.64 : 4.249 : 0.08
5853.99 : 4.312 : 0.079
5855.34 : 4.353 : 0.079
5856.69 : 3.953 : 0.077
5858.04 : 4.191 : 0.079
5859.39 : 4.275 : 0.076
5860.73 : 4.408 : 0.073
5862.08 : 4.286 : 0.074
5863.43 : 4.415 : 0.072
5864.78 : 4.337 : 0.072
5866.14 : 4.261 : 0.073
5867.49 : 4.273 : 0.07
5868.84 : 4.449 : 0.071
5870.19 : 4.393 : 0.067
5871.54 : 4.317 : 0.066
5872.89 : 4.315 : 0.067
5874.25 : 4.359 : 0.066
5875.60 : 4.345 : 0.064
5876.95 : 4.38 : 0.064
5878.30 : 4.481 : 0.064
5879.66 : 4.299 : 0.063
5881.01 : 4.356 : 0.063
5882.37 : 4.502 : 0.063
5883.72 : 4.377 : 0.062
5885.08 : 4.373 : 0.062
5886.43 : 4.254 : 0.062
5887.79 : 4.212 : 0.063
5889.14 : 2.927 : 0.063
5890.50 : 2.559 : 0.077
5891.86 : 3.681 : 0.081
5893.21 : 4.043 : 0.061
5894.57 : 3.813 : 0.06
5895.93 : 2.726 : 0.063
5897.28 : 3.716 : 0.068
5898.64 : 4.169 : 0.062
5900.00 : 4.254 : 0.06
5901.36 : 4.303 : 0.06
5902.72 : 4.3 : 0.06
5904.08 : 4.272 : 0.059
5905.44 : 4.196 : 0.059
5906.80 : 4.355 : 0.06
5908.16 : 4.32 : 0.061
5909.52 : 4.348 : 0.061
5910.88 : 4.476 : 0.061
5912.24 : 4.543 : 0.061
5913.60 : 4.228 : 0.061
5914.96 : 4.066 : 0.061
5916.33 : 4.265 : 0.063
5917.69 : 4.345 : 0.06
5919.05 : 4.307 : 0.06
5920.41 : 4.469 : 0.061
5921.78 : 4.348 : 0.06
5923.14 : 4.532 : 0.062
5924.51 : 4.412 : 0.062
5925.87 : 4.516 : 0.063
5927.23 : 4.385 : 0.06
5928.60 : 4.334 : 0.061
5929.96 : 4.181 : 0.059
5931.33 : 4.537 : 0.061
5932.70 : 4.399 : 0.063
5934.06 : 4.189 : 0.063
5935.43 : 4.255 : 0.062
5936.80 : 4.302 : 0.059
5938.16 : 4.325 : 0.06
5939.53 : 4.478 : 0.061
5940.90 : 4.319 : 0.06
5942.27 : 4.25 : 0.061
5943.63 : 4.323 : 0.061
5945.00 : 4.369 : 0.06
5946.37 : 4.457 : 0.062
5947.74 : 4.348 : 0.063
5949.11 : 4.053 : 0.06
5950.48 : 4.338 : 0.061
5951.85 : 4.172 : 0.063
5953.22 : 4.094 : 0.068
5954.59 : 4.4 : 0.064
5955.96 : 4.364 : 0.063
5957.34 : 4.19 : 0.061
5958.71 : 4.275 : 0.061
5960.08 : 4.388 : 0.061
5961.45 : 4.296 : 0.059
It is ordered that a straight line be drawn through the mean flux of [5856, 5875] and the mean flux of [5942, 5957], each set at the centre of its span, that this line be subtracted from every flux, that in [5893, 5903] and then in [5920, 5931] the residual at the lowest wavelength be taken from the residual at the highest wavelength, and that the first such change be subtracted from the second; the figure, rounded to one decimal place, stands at -0.5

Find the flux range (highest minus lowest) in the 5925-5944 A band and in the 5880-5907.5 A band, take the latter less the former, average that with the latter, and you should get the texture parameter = 1.8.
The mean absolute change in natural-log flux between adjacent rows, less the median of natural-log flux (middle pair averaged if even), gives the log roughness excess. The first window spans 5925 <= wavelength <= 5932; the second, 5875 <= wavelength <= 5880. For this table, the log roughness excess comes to -1.43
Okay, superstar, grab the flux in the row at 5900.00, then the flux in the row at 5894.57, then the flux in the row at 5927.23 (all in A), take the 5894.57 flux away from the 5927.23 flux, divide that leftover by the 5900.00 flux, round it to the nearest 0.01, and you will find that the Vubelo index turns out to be 0.13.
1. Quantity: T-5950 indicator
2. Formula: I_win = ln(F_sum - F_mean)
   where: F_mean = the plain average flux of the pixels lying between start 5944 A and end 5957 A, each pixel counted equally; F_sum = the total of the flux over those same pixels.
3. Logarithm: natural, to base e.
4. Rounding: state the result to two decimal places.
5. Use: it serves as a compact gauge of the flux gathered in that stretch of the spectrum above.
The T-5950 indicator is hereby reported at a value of 3.54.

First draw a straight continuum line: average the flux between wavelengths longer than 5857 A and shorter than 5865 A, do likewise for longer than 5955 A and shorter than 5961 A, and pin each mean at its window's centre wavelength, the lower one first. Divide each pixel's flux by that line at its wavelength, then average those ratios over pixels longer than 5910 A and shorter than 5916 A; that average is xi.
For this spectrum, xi 1.00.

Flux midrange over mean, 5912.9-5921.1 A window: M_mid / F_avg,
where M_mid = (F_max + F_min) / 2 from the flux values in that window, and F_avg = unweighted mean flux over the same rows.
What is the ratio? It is 1.00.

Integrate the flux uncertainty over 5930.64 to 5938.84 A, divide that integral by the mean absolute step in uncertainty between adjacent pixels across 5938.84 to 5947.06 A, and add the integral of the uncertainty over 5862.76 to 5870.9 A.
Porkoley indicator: 503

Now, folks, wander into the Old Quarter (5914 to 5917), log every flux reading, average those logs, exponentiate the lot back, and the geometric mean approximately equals 4.16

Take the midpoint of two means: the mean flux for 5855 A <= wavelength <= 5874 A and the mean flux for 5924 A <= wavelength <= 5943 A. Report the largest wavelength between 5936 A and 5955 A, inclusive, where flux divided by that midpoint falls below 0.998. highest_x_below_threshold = 5953.22 A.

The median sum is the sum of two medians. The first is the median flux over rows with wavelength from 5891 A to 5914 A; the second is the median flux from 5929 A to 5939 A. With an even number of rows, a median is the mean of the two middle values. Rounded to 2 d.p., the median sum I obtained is 8.56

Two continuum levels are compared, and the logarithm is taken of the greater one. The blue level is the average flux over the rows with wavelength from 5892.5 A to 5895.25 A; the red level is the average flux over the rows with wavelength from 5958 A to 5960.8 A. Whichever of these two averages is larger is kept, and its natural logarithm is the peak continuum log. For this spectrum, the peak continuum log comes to 1.47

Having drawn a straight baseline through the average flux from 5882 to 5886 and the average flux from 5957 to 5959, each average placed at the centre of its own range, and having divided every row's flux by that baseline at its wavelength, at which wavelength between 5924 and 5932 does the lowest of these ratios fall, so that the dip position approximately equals 5929.96 A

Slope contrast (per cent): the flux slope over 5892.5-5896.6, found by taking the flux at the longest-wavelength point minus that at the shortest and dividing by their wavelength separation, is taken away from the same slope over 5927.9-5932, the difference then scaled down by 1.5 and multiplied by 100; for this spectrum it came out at 37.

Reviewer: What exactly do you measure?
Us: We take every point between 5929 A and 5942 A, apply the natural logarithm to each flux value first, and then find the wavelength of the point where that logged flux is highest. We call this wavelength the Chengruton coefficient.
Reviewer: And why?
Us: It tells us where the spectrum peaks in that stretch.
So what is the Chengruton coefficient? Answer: 5931.33 A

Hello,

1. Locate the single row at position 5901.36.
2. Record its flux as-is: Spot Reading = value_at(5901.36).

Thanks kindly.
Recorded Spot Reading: 4.303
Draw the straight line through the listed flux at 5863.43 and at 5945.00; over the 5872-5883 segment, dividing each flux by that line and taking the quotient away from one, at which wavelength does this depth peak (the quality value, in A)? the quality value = 5879.66 A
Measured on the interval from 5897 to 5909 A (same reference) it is 5897.28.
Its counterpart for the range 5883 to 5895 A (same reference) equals 5890.50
